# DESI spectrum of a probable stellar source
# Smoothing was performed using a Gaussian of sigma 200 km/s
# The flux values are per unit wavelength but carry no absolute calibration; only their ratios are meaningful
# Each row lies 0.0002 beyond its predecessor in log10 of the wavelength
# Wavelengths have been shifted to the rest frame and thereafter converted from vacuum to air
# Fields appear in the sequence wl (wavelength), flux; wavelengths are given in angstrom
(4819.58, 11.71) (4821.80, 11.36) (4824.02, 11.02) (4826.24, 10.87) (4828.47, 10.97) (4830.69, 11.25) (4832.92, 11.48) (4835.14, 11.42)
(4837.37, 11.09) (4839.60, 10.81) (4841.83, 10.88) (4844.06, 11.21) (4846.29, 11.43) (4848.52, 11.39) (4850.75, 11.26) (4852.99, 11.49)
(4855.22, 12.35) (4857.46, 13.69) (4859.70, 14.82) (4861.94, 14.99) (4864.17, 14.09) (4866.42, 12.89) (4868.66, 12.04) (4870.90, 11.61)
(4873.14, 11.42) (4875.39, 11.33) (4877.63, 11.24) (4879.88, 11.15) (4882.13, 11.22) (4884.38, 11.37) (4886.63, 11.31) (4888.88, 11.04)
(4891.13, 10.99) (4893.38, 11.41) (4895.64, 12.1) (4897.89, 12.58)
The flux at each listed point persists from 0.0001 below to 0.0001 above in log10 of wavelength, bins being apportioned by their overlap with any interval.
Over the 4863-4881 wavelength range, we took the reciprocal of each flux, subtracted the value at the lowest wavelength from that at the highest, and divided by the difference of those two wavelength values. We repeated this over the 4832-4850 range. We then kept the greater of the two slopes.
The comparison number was 0.0012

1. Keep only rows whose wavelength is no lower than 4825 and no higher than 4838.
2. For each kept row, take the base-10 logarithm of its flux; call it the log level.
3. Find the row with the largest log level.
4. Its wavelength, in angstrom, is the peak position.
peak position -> 4832.92 angstrom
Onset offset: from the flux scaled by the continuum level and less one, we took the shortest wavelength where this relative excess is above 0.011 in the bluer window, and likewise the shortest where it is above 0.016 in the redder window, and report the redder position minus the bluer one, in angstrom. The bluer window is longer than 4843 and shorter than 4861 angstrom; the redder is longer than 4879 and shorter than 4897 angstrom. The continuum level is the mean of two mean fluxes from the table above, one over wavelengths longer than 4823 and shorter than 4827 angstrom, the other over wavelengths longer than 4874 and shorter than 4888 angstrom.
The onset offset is 38.1 angstrom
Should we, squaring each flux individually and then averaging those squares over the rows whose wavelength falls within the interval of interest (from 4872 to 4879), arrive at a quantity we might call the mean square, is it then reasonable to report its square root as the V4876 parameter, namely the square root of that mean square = 11.3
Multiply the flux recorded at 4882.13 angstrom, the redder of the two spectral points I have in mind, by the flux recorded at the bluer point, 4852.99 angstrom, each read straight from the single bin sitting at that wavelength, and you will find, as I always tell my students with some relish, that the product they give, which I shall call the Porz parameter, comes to 129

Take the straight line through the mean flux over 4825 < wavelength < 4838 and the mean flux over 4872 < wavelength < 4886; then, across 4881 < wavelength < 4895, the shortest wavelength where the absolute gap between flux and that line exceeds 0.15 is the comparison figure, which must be 4888.88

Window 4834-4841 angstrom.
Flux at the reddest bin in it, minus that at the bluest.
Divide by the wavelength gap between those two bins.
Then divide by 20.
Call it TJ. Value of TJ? -0.0068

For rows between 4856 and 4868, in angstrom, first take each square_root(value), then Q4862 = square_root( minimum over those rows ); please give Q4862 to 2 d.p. 1.89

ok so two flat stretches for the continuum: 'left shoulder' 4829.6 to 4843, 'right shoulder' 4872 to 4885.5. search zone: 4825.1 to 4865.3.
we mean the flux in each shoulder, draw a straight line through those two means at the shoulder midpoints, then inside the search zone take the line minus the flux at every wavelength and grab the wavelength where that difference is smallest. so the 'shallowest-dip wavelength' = 4861.94 angstrom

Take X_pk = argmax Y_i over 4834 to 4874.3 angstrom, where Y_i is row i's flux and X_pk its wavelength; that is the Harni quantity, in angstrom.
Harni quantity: 4861.94 angstrom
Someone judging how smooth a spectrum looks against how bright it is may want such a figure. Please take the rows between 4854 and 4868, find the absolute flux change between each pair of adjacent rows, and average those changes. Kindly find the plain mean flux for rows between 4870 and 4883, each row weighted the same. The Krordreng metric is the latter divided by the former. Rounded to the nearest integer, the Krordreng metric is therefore 12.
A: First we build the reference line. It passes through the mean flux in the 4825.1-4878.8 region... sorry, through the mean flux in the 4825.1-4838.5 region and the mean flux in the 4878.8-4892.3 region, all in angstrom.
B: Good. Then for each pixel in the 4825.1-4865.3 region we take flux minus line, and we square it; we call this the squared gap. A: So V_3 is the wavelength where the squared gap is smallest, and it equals 4844.06 angstrom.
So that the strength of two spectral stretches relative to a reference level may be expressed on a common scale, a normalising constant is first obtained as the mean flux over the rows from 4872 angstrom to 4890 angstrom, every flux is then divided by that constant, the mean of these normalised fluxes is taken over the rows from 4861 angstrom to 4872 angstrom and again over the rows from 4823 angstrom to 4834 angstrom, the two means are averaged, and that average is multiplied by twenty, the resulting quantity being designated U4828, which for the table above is 21.5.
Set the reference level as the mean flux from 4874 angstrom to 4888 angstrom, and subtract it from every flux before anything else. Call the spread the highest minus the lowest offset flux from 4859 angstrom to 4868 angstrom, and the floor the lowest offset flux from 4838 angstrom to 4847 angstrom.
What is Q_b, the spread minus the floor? 2.6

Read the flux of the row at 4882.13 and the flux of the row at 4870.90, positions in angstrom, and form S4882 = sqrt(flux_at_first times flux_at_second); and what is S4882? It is 11.4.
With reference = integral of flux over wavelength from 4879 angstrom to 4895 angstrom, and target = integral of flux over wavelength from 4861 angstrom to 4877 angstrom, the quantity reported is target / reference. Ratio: 1.12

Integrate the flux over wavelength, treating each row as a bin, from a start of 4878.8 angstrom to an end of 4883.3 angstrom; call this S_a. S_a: 50.3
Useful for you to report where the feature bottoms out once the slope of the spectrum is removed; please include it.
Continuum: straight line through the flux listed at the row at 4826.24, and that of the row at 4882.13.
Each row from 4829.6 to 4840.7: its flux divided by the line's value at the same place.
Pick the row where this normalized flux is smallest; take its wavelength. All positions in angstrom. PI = 4839.60 angstrom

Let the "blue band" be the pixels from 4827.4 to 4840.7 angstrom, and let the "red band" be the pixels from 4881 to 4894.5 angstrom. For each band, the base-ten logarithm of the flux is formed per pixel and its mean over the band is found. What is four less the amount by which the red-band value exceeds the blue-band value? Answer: 4.00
